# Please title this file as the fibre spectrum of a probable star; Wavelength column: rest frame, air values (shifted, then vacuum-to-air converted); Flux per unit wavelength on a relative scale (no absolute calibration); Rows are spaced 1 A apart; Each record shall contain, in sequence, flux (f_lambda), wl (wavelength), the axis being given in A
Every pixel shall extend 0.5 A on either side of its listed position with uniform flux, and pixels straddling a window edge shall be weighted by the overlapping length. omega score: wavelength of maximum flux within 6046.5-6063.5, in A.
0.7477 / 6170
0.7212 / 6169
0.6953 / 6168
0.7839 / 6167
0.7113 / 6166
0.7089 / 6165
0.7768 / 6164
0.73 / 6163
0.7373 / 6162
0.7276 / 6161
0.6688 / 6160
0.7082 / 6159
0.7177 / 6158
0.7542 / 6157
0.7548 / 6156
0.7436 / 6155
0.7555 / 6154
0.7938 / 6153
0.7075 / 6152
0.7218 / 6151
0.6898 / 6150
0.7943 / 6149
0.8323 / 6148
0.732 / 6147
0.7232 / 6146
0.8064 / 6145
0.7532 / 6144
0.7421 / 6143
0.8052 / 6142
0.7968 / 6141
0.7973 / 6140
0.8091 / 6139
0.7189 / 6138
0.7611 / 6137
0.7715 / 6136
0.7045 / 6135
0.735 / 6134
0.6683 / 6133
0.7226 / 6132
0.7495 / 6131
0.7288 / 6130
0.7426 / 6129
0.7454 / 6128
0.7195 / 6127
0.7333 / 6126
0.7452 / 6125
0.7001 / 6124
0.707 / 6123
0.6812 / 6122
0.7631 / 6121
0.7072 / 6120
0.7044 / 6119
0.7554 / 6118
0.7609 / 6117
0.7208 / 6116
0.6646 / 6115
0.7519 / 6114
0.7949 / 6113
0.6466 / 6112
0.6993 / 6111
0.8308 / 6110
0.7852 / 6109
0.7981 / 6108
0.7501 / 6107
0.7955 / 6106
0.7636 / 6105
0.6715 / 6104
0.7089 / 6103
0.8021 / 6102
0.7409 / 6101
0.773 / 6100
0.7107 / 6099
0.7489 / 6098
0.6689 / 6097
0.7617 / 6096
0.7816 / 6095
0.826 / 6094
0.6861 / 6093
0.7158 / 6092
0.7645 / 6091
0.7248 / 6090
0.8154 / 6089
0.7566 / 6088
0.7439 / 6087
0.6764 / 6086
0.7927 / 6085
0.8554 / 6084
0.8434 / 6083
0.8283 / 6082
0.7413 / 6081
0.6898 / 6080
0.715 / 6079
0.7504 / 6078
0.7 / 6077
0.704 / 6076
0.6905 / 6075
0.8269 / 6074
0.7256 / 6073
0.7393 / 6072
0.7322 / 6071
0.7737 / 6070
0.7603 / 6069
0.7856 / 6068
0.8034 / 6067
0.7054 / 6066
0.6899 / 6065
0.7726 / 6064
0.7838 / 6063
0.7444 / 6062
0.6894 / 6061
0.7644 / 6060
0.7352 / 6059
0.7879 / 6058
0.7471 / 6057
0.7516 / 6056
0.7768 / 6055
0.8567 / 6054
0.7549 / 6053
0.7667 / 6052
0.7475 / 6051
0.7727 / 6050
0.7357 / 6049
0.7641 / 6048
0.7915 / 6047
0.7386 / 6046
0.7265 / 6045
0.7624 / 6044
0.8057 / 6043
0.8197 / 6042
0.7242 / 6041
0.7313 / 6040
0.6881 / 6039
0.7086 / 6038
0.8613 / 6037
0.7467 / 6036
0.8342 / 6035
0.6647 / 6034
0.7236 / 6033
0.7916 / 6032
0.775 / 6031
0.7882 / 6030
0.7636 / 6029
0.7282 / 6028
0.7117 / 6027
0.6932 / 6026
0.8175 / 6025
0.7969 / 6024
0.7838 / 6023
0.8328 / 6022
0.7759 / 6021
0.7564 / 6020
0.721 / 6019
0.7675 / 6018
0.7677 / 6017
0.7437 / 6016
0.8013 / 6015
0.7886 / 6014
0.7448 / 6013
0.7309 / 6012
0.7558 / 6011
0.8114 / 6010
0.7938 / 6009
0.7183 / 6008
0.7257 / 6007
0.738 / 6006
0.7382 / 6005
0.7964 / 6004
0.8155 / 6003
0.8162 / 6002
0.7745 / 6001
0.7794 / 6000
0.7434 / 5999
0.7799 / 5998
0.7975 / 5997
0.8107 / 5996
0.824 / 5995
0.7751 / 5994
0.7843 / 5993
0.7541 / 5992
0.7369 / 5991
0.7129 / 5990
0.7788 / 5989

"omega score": 6054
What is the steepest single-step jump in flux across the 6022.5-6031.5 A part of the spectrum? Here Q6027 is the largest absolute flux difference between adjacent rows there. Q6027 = 0.12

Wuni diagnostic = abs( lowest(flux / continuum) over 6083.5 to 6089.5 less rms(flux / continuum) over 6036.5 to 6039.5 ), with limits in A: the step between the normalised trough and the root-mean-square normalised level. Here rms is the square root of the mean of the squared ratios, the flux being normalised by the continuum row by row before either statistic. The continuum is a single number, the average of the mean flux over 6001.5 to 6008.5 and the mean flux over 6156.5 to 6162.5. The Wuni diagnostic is 0.108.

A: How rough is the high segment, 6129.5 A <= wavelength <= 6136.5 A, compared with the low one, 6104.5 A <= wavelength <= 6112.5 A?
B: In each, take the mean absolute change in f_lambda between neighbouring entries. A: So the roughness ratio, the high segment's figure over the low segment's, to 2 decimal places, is 0.84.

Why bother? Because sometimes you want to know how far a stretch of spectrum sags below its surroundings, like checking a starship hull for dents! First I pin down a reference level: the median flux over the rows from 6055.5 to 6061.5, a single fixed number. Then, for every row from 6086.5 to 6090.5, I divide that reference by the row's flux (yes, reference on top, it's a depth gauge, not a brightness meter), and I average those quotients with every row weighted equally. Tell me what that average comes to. 0.99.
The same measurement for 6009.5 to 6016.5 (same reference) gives 0.98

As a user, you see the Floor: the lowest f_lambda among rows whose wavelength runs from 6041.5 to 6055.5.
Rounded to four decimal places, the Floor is 0.7265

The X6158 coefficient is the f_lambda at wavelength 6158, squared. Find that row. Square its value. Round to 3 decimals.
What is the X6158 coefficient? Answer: 0.515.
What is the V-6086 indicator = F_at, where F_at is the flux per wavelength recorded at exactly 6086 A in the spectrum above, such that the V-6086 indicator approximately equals 0.6764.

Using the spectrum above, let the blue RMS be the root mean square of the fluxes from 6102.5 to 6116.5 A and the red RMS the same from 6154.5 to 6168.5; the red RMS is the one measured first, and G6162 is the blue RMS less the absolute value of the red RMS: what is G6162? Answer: 0.013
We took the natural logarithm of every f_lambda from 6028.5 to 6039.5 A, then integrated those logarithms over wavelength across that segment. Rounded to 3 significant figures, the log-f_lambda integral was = -3.07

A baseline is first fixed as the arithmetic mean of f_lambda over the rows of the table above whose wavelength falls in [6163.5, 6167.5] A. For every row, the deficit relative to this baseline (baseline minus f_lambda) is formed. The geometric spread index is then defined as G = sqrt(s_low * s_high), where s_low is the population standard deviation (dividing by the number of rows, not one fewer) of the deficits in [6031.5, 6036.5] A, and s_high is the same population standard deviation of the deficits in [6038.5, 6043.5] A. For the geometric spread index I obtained 0.054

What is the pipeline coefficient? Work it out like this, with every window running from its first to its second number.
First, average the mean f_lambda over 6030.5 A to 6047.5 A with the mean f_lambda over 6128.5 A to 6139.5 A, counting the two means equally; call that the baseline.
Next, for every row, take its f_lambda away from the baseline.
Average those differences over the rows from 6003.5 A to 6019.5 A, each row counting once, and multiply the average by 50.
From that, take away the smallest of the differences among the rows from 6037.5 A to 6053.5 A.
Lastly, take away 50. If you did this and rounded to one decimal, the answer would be -50.5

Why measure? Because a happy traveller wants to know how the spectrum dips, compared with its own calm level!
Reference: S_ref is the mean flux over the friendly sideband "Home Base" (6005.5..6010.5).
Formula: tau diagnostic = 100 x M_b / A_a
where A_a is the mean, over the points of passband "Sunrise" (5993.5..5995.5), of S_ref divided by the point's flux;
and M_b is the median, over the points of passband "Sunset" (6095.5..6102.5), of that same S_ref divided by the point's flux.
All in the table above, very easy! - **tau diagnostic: 107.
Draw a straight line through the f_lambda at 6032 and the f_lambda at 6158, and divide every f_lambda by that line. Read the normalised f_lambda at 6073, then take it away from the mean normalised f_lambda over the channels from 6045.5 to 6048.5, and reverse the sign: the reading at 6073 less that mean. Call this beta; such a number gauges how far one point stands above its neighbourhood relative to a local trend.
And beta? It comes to -0.032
